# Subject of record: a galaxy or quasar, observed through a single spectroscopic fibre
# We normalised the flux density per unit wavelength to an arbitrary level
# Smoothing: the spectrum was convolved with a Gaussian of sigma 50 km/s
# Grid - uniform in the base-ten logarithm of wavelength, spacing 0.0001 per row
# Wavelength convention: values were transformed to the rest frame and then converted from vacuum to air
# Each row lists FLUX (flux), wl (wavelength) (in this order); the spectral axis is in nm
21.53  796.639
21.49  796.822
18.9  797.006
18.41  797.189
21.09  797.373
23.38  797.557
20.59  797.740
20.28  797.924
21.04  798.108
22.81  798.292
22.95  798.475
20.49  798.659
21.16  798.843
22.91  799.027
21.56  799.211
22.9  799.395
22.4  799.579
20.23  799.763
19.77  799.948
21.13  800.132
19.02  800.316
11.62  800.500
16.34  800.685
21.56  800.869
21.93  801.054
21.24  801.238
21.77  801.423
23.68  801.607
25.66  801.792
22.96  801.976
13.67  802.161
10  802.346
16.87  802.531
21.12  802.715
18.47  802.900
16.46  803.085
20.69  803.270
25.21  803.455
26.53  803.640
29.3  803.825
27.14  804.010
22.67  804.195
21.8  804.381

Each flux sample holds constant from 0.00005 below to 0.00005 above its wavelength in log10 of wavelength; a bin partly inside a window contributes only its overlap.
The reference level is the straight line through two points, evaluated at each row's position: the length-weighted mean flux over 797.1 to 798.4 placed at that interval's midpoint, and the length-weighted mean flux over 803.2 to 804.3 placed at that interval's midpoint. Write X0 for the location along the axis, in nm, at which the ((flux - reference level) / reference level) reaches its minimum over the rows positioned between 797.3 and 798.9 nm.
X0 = 798.659 nm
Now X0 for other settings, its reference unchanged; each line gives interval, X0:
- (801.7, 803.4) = 802.346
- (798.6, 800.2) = 799.948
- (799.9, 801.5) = 800.500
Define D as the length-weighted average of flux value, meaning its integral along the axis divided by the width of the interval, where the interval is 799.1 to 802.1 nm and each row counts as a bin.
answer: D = 20.8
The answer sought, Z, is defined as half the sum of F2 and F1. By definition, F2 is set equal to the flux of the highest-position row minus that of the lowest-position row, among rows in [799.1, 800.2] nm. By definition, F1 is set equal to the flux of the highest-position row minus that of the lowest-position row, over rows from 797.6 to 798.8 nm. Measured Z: 0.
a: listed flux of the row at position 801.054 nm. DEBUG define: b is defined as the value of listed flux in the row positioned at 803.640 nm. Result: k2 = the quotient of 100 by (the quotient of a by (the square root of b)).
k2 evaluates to 23.5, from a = 21.93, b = 26.53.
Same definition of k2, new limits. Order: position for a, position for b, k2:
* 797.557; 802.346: 13.5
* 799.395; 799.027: 20.9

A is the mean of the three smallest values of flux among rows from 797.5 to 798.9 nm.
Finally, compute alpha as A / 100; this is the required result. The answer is 0.205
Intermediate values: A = 20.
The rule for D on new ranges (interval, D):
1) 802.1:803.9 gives 19.9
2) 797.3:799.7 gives 21.8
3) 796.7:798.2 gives 20.7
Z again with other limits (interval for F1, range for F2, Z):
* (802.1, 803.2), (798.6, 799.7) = 2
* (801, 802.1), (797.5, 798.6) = 0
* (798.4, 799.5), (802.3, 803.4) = 5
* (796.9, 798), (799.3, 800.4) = -1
